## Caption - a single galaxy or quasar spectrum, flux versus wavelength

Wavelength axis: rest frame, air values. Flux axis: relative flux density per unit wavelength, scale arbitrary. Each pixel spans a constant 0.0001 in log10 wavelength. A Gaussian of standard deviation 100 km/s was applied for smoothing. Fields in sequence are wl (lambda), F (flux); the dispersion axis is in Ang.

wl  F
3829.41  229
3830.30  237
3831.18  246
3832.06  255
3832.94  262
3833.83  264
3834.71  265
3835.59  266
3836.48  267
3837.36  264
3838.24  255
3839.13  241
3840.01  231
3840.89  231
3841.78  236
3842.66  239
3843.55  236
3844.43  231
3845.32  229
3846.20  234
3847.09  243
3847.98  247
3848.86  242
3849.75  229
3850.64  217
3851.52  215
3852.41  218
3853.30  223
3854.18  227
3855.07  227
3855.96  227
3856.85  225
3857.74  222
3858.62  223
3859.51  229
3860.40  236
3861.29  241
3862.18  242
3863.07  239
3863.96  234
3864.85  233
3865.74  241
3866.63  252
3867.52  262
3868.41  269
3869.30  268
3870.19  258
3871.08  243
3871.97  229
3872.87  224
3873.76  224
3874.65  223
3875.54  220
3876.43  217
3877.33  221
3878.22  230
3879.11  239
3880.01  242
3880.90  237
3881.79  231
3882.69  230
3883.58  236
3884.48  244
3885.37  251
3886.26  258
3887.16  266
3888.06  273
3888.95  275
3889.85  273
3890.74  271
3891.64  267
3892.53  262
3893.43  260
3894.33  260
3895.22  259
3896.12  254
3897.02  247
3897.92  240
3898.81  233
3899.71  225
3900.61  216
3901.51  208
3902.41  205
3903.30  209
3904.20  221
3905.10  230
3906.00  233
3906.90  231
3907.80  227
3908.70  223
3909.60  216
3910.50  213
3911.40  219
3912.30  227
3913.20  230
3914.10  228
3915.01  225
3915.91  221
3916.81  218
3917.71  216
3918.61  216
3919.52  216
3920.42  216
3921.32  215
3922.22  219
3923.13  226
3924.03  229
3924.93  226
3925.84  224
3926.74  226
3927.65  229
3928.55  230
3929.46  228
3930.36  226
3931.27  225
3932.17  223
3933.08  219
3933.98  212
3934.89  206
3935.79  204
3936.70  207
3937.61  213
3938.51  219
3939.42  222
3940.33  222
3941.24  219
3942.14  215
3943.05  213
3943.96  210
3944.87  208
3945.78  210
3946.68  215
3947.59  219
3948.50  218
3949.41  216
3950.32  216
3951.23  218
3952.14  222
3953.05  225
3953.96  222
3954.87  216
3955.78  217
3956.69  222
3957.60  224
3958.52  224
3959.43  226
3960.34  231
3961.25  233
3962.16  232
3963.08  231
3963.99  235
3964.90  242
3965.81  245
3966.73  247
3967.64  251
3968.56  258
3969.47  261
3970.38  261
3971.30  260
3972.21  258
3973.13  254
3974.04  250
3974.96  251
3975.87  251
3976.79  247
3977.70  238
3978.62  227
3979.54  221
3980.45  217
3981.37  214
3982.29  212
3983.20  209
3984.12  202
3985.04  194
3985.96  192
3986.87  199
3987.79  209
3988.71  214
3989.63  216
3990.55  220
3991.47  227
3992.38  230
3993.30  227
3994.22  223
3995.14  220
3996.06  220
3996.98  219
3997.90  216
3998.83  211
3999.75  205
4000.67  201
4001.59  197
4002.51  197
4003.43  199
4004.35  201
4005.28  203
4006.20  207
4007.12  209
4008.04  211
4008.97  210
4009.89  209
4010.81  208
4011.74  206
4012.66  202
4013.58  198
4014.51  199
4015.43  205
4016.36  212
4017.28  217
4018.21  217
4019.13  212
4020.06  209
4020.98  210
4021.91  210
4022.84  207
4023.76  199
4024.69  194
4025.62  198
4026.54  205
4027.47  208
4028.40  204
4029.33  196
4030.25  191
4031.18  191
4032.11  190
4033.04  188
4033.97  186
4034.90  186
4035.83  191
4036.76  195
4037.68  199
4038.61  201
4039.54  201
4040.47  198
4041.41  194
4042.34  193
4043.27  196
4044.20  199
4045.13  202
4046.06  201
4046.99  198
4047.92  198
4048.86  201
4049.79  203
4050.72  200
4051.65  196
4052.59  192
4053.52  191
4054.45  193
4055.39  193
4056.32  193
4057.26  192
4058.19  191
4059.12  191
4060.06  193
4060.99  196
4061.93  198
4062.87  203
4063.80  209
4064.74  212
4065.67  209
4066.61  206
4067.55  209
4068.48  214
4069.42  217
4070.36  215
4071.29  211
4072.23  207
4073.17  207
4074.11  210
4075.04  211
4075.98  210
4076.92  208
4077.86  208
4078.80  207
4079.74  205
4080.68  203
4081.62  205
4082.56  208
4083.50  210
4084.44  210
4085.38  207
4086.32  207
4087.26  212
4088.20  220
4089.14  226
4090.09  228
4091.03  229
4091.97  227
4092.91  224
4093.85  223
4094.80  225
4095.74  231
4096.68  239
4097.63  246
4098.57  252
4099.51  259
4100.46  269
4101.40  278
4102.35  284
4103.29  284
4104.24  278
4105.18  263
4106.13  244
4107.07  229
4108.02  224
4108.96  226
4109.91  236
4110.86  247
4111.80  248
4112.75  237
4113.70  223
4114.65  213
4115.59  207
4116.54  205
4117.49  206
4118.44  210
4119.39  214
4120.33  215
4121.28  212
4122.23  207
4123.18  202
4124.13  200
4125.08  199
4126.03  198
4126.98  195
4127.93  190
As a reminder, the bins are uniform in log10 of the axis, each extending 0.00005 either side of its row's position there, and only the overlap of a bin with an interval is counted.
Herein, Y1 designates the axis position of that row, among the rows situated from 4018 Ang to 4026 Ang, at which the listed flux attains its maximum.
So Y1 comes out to 4018.21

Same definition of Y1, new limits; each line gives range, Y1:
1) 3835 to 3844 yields 3836.48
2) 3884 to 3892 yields 3888.95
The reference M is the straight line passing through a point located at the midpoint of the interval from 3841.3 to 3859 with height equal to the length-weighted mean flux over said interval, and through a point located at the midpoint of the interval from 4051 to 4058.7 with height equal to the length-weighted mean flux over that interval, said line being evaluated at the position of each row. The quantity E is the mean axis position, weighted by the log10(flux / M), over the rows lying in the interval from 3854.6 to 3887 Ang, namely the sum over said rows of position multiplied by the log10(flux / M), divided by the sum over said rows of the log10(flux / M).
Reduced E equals 3873.7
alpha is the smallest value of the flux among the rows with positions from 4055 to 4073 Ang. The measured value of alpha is 191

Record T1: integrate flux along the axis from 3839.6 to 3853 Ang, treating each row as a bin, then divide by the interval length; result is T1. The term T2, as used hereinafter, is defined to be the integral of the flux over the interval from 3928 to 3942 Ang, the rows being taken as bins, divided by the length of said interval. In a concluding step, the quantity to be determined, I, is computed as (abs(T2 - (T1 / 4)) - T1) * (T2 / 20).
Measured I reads -777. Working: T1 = 232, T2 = 218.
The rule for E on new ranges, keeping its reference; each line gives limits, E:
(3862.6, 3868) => 3866.1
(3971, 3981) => 3974.9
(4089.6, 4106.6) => 4099.4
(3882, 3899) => 3890.9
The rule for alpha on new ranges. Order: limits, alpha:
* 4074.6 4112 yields 203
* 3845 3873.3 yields 215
